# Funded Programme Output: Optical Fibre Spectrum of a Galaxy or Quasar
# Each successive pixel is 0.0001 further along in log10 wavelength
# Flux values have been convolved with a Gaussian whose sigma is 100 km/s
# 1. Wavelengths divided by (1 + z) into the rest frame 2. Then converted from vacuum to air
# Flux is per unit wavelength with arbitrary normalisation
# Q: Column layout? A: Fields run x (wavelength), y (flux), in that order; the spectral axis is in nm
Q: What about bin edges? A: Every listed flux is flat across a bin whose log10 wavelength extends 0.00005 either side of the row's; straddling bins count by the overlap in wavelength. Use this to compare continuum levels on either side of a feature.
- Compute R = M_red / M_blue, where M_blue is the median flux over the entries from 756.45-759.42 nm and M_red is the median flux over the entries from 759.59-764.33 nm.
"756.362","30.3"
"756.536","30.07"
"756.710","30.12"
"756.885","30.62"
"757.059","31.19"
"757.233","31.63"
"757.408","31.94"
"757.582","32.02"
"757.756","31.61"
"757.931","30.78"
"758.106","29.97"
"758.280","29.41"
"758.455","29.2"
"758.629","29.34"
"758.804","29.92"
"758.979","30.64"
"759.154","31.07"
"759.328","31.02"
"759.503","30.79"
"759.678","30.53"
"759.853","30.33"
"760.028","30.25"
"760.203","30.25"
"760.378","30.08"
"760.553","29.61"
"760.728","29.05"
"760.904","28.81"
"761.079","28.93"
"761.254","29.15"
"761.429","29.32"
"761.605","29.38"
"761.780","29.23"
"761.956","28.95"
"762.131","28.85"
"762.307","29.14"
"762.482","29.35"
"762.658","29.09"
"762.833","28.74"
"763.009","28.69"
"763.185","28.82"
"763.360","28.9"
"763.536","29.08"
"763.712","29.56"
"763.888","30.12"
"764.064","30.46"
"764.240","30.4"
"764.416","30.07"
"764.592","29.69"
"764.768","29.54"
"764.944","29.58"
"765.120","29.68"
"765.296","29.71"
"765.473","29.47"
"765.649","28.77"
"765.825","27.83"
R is 0.95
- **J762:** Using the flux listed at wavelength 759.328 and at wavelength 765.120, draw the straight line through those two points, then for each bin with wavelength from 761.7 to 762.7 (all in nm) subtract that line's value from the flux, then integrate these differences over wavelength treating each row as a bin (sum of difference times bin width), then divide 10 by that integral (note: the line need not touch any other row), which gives -8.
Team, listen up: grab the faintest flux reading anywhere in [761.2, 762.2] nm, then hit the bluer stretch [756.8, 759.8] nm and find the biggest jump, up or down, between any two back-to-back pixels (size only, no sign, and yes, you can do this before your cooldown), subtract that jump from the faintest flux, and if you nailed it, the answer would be 28.0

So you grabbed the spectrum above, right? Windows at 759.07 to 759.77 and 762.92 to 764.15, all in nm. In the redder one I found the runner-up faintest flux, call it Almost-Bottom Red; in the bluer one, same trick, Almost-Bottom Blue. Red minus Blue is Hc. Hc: -2.0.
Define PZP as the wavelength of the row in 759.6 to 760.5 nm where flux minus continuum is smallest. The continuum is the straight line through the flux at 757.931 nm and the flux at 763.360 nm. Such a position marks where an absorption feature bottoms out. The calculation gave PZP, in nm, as 760.378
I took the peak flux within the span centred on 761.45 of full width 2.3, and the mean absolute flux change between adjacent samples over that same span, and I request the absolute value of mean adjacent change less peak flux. 29.8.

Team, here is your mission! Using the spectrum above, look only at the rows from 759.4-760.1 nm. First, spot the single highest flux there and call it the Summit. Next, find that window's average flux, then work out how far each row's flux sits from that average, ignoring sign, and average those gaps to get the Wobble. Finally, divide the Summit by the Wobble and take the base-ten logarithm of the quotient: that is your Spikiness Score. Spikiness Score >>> 2.2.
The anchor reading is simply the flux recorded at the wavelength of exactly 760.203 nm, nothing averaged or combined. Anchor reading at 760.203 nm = 30.25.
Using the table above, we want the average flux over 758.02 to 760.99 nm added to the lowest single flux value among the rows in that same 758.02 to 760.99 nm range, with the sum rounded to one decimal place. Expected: 58.8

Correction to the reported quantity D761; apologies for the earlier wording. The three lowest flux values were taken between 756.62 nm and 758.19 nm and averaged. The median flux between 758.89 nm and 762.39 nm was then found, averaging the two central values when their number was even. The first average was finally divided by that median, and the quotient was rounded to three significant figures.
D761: 1.03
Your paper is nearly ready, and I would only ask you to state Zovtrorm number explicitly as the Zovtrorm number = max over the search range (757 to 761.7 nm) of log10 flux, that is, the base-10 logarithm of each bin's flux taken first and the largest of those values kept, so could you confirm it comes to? 1.51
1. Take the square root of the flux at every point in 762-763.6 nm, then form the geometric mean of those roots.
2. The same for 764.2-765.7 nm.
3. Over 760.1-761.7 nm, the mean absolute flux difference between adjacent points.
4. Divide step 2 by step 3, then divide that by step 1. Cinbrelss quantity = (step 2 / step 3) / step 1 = 4.0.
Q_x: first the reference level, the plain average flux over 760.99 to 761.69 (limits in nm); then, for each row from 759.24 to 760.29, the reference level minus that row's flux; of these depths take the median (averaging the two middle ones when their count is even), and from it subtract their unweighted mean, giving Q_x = 0.10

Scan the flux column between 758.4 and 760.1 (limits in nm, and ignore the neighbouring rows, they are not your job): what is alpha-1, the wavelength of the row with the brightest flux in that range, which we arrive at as 759.154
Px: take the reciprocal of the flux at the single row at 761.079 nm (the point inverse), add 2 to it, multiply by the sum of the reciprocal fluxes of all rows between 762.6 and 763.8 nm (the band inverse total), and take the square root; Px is 0.70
